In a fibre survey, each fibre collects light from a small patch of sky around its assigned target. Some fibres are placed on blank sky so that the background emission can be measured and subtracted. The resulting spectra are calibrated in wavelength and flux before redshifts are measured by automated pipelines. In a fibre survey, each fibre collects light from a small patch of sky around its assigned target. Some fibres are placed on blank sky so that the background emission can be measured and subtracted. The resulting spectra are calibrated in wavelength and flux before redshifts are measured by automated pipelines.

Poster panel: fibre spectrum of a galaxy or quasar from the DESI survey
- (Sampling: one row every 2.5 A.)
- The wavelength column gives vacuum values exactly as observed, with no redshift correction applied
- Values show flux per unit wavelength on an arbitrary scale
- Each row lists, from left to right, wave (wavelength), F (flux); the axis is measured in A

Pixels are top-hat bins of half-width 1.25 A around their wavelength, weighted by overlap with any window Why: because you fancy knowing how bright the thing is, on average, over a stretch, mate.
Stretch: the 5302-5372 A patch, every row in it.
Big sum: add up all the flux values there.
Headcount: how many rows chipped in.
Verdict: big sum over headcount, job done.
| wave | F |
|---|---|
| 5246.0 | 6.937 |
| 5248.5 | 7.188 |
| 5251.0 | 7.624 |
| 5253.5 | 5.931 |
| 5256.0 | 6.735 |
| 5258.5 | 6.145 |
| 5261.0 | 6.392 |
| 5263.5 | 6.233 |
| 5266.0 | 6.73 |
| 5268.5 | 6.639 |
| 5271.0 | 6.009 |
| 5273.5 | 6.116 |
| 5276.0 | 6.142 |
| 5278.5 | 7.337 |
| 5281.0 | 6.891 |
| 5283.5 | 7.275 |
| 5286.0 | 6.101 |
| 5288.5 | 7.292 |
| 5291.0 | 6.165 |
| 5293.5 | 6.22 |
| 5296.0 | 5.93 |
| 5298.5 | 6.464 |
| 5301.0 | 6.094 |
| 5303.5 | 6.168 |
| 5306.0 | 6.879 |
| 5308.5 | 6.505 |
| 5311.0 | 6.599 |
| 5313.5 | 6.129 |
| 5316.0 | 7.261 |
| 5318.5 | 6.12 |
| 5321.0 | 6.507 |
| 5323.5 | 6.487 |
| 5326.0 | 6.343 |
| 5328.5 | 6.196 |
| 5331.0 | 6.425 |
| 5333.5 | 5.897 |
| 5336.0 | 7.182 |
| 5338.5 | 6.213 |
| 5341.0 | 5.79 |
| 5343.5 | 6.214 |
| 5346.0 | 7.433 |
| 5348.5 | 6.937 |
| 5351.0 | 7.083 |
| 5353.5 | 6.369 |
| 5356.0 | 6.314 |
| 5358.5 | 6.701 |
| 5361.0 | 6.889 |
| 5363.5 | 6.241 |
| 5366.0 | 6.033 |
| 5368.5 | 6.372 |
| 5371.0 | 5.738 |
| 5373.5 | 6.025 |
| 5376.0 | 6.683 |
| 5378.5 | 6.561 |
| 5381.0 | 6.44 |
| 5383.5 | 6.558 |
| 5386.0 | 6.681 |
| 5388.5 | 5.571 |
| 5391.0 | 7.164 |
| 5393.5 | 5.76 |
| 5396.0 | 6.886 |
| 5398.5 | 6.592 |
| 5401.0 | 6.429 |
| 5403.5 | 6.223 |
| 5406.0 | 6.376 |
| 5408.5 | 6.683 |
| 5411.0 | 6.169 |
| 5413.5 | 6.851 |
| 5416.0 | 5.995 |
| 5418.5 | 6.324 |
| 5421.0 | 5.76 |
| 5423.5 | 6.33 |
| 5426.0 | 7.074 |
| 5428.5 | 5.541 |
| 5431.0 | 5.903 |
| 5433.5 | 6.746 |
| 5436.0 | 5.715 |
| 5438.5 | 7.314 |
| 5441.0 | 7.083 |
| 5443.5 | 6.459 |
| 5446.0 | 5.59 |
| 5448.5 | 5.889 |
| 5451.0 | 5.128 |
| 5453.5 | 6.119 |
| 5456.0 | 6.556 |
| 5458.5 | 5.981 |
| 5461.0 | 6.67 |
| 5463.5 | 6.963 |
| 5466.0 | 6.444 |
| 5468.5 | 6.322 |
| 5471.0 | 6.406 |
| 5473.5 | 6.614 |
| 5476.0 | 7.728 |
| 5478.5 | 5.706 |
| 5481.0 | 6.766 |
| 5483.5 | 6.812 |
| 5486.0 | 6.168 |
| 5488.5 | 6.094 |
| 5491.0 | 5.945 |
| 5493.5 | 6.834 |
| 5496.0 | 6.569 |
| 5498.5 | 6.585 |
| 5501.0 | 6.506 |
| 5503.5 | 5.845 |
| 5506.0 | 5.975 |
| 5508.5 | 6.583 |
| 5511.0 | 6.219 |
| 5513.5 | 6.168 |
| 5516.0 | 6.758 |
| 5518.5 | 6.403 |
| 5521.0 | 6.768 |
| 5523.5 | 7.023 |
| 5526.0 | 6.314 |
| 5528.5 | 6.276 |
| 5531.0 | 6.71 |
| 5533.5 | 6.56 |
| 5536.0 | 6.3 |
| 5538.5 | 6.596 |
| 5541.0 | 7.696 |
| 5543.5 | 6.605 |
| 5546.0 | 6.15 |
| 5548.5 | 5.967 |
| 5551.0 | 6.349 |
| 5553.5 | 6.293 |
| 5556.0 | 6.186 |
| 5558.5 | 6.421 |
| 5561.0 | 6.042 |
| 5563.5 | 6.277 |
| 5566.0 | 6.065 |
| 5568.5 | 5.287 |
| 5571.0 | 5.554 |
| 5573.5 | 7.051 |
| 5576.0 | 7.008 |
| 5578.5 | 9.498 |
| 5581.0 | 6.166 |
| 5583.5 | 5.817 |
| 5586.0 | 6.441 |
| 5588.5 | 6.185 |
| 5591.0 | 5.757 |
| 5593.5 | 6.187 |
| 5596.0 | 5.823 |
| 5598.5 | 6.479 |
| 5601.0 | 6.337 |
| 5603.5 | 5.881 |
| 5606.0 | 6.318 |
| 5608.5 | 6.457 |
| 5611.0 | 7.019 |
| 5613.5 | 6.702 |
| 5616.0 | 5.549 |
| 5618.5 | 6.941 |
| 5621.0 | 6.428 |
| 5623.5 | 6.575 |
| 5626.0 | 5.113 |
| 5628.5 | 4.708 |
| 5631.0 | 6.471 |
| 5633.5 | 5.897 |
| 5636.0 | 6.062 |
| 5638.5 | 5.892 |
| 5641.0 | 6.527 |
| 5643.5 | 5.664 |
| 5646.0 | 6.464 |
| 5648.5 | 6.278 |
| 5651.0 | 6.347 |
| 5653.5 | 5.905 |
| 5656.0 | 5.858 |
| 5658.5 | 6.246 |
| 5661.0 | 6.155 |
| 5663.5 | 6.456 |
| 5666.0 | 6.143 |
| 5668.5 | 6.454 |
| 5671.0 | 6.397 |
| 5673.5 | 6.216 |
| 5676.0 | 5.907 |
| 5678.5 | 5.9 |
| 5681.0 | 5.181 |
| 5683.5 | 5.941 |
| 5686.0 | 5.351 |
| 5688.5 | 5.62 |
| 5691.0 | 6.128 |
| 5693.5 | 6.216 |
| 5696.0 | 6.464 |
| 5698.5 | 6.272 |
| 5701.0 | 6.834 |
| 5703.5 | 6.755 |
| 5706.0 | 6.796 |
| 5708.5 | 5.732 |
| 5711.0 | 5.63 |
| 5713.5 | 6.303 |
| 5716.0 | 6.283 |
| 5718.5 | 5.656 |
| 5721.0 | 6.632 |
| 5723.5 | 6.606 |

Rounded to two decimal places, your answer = 6.47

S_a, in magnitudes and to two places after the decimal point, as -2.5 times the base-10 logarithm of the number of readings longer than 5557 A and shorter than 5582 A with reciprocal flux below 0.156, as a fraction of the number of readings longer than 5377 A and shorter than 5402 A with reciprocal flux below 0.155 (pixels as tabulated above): 0.44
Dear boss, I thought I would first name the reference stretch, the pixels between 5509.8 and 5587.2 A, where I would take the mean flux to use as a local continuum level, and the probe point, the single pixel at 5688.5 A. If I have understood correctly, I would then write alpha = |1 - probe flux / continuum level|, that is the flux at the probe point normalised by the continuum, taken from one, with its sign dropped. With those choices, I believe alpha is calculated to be 0.13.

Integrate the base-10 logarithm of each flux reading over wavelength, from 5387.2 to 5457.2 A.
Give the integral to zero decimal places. 56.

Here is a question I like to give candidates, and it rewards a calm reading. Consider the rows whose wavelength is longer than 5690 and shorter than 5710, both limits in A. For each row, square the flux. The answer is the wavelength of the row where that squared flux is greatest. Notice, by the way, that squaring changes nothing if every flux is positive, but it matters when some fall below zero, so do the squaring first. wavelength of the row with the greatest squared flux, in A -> 5701.0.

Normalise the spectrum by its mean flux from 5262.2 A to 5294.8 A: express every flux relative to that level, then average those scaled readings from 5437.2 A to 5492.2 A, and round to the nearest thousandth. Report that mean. 0.977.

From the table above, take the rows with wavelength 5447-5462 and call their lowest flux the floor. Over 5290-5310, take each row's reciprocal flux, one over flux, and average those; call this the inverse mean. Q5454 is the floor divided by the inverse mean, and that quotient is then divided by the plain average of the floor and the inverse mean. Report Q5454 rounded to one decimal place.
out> 12.2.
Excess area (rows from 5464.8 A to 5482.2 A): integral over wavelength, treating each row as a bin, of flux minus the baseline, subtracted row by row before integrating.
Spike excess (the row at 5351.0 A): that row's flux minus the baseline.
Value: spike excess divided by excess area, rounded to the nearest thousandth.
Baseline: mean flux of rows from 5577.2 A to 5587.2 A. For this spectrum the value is -0.014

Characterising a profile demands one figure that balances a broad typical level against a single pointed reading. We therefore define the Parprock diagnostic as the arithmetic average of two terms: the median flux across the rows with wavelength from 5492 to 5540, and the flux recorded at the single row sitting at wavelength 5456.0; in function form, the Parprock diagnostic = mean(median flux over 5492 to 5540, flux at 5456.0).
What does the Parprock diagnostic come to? 6.56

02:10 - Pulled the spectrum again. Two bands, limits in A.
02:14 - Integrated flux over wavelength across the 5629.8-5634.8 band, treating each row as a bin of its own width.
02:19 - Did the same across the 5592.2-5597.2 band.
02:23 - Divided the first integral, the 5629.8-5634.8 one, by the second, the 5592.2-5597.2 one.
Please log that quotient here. 1.03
